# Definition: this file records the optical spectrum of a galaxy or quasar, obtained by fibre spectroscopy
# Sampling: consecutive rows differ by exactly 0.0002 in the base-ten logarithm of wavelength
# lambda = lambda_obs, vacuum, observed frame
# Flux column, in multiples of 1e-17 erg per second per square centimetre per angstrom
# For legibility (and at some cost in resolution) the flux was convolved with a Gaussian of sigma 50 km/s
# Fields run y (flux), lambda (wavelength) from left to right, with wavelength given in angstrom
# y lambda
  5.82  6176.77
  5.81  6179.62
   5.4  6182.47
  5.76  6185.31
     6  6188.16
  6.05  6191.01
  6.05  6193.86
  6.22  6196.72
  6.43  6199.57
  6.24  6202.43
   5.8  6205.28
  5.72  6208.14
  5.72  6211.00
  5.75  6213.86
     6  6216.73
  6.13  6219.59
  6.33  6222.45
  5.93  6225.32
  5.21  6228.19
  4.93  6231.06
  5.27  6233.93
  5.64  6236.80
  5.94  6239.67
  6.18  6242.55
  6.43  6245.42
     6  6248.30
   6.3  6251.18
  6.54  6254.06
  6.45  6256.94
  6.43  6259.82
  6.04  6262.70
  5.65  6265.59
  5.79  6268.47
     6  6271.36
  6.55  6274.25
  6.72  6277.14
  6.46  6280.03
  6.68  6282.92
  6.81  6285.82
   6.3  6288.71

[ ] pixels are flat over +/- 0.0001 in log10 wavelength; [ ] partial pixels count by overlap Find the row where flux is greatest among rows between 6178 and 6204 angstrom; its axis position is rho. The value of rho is 6199.57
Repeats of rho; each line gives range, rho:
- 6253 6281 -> 6277.14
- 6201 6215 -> 6202.43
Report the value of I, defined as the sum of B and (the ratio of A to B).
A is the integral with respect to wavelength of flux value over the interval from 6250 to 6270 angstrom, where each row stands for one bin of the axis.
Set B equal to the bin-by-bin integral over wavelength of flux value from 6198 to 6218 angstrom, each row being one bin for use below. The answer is 120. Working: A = 123.4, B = 119.0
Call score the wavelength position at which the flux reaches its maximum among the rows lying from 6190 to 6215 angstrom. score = 6199.57 angstrom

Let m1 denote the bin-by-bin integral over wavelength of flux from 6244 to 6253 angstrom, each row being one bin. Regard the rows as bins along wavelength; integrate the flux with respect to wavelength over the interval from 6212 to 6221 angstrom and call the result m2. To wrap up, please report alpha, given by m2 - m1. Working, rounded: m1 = 56.3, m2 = 54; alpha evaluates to -2.7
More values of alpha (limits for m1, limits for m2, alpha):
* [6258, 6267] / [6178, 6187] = -3.5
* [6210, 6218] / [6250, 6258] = 4.9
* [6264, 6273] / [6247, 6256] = 4.2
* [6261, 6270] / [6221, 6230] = -0.6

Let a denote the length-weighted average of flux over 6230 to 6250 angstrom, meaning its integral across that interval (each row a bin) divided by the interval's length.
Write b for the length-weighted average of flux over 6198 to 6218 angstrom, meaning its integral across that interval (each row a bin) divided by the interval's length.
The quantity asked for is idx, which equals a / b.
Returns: 0.97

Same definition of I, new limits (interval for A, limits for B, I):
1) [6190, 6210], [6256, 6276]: 124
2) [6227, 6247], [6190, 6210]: 122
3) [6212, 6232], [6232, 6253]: 126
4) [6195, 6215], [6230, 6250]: 117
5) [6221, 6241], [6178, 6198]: 119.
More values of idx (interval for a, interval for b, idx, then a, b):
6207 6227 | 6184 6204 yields 0.97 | 5.93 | 6.1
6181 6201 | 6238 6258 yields 0.96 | 5.99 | 6.3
